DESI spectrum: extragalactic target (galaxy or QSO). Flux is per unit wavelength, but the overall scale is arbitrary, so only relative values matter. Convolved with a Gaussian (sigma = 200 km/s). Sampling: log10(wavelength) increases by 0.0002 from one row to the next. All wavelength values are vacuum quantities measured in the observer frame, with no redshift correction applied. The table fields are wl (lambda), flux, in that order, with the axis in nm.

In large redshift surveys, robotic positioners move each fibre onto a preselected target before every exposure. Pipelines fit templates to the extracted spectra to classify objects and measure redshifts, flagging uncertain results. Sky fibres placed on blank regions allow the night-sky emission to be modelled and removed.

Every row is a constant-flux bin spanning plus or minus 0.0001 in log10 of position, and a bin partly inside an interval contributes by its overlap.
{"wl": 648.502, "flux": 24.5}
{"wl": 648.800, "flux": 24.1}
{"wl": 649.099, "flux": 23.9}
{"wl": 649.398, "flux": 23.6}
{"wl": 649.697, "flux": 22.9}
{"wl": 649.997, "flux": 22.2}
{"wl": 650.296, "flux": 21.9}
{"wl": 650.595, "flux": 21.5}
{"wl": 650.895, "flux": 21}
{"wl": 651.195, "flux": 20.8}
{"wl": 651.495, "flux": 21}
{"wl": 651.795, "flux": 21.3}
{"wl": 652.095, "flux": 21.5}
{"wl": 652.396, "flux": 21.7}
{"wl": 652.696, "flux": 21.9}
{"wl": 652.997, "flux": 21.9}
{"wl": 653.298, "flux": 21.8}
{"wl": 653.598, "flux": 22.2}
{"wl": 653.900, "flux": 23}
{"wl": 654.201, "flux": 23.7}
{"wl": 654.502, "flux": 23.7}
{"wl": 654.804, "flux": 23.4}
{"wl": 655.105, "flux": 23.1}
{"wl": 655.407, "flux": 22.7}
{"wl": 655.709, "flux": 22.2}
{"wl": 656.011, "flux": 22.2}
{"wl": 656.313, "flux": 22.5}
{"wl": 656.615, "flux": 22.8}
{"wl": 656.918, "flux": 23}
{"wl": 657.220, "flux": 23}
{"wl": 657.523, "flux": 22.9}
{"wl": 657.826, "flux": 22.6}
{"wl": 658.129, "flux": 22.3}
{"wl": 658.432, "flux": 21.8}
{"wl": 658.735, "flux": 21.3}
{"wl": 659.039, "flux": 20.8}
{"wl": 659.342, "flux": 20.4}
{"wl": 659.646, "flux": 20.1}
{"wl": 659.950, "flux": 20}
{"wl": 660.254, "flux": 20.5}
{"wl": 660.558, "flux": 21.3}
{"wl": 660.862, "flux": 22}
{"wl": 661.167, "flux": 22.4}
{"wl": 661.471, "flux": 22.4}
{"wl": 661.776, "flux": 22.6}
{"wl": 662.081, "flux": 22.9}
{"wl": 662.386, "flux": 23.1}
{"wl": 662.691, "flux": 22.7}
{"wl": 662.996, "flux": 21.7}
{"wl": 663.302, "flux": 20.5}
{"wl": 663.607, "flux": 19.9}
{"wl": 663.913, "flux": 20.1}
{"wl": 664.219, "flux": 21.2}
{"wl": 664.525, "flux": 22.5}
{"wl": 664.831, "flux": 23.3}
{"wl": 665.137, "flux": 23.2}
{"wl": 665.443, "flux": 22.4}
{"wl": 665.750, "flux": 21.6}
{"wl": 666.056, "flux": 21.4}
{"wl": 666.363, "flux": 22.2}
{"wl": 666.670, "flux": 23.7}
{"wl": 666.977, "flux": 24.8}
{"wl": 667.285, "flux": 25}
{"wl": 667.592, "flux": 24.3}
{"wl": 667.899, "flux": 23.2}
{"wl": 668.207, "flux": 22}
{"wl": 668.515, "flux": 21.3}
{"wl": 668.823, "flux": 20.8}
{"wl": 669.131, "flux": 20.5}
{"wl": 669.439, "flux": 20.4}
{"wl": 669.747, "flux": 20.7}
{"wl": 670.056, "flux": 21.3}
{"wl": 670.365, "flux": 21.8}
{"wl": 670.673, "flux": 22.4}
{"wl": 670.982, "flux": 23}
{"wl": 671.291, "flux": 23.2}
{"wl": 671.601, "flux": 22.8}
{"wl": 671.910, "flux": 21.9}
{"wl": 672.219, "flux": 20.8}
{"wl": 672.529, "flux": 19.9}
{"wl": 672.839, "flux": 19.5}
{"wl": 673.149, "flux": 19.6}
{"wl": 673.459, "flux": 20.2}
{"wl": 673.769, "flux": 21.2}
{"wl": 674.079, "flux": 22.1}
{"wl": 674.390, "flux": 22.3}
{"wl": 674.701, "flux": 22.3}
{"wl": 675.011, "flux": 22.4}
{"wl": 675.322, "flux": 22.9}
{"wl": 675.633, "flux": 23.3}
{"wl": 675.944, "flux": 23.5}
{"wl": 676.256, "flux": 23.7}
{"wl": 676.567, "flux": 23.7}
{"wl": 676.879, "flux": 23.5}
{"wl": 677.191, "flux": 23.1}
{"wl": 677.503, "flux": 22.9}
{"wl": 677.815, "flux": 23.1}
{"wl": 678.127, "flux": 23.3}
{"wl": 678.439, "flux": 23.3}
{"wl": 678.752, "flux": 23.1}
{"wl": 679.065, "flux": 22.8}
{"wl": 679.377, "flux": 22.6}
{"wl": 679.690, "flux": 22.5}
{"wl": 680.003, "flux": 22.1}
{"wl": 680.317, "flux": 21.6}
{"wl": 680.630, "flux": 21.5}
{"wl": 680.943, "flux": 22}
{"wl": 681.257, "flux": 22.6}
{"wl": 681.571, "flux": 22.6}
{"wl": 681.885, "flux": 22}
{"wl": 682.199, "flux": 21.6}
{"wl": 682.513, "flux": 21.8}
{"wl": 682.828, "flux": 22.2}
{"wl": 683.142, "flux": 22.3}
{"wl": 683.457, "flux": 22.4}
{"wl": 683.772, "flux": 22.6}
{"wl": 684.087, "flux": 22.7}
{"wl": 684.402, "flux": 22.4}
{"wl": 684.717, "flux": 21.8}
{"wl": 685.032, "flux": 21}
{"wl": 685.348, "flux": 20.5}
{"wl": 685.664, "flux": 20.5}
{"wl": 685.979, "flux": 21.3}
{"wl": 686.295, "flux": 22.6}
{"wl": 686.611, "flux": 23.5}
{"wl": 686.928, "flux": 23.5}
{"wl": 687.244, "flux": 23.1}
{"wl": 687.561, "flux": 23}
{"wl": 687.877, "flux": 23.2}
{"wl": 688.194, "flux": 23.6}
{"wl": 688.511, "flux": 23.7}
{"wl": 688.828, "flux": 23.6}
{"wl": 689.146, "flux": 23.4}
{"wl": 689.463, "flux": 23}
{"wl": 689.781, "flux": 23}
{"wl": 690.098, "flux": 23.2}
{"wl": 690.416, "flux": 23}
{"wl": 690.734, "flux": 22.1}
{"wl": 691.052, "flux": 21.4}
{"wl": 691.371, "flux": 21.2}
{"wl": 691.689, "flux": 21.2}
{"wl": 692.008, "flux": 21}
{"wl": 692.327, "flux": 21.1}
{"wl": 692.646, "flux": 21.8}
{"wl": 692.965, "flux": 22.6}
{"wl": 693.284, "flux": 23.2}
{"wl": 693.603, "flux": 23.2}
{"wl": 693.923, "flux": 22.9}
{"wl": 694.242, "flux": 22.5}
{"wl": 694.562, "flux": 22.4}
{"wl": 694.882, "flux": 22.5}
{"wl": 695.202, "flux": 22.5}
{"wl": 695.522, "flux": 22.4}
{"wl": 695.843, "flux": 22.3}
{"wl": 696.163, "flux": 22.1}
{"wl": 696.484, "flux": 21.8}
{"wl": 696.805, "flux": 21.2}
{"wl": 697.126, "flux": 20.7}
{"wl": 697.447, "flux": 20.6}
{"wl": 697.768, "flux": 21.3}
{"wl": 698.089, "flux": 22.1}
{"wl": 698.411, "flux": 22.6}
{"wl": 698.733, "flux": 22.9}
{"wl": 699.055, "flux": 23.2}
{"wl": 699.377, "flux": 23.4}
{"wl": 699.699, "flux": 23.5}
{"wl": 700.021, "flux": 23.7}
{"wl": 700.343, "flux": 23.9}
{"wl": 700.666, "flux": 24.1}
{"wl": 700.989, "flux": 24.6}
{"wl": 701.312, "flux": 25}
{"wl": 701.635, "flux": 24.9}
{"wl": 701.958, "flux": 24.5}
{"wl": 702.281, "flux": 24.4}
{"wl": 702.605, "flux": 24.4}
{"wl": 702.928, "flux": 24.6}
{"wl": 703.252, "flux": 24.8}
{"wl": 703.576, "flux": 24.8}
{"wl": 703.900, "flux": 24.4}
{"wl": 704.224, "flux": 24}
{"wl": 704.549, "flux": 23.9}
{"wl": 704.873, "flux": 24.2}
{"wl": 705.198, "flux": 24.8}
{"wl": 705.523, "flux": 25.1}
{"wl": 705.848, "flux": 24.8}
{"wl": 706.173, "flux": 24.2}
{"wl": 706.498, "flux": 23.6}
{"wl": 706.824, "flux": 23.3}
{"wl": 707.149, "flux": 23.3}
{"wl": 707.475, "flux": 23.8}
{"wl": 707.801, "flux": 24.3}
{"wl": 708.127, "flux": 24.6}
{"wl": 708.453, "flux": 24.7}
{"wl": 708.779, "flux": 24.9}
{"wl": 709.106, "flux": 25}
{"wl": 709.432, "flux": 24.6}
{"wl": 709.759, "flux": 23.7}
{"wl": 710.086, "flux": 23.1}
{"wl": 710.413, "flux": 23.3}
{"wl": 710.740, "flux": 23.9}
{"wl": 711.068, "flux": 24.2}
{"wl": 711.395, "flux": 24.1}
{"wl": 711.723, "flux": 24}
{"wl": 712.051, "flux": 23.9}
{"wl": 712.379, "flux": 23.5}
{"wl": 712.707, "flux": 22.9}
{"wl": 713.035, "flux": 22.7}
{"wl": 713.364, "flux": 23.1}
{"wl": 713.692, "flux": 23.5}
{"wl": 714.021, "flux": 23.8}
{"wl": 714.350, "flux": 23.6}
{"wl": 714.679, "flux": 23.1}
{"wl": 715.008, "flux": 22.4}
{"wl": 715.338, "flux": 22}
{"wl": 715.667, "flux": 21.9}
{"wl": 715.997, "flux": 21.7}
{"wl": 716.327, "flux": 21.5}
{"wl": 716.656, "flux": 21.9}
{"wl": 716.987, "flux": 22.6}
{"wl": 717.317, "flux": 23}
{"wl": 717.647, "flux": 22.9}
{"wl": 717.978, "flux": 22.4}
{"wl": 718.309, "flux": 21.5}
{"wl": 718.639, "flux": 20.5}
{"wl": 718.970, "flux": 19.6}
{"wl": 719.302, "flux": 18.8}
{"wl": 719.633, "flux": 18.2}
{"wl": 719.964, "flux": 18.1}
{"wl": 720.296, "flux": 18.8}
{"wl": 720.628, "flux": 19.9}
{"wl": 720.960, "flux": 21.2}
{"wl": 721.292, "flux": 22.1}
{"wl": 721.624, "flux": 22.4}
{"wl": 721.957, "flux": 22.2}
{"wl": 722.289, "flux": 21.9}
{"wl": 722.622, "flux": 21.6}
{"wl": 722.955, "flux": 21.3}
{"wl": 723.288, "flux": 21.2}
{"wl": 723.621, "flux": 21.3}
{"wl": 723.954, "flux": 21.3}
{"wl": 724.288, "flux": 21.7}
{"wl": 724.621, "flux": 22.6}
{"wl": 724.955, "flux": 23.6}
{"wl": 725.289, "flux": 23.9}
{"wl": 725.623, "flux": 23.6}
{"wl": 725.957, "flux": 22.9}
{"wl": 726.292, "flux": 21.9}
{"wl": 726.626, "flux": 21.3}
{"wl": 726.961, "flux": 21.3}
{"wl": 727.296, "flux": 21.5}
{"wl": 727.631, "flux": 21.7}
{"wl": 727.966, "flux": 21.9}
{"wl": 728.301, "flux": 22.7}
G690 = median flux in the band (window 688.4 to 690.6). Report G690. 23.2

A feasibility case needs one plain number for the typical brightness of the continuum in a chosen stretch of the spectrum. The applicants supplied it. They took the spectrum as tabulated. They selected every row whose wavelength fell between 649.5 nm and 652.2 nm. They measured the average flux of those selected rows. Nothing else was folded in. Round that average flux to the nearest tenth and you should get 21.6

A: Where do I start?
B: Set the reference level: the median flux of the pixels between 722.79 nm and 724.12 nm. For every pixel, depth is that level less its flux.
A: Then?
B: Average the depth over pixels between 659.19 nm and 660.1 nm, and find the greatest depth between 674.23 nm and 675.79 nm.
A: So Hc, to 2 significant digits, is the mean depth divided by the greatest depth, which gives -1.1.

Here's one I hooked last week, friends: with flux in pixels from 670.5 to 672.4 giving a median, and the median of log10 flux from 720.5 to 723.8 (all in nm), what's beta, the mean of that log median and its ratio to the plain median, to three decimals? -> 0.695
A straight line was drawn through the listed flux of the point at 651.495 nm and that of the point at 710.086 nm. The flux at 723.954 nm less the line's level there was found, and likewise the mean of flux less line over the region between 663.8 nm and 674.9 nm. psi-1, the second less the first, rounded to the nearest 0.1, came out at 2.6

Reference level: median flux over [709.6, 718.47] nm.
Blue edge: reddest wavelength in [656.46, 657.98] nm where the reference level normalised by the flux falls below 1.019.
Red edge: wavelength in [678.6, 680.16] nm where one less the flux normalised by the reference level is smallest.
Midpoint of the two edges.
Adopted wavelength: 668.14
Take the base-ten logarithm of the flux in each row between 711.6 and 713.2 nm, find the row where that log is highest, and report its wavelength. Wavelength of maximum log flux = 711.723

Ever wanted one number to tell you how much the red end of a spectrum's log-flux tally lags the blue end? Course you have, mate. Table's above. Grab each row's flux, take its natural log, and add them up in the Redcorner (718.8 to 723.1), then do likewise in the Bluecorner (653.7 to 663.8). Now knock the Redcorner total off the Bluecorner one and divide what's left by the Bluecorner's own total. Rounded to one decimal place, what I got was 0.6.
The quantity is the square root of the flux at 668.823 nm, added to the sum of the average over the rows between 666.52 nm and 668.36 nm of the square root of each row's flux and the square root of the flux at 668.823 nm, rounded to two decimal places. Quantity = 14.00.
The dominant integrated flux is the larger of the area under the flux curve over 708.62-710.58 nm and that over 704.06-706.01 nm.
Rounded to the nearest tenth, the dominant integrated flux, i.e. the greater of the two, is 47.7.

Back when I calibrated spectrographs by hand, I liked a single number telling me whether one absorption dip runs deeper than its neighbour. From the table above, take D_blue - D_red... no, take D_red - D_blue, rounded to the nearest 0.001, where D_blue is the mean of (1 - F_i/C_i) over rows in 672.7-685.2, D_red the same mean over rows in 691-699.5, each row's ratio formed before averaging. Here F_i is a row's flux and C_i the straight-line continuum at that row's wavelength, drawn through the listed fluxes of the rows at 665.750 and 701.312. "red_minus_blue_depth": 0.072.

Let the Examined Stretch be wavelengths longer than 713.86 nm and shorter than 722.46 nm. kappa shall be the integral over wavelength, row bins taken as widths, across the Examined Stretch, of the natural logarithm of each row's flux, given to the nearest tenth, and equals 26.3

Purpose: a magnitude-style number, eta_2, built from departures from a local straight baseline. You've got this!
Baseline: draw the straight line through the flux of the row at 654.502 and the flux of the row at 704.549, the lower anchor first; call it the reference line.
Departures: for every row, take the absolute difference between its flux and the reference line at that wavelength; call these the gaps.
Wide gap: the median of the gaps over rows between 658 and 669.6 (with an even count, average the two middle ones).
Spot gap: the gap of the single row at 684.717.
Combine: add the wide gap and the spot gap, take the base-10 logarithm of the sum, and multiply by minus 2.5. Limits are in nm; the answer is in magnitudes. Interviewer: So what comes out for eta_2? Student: -1.47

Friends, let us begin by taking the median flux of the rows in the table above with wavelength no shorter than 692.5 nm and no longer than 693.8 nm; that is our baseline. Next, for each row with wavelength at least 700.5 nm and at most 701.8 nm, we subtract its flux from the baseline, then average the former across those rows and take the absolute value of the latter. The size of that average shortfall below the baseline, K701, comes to 1.75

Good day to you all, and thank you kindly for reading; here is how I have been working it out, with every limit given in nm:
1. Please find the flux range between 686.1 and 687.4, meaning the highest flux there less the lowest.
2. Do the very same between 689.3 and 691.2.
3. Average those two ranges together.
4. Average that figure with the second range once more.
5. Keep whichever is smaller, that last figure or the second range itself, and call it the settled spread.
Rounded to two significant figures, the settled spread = 1.6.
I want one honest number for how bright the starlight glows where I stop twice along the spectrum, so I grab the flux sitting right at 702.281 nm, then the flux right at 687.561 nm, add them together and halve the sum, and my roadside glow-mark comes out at 23.7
